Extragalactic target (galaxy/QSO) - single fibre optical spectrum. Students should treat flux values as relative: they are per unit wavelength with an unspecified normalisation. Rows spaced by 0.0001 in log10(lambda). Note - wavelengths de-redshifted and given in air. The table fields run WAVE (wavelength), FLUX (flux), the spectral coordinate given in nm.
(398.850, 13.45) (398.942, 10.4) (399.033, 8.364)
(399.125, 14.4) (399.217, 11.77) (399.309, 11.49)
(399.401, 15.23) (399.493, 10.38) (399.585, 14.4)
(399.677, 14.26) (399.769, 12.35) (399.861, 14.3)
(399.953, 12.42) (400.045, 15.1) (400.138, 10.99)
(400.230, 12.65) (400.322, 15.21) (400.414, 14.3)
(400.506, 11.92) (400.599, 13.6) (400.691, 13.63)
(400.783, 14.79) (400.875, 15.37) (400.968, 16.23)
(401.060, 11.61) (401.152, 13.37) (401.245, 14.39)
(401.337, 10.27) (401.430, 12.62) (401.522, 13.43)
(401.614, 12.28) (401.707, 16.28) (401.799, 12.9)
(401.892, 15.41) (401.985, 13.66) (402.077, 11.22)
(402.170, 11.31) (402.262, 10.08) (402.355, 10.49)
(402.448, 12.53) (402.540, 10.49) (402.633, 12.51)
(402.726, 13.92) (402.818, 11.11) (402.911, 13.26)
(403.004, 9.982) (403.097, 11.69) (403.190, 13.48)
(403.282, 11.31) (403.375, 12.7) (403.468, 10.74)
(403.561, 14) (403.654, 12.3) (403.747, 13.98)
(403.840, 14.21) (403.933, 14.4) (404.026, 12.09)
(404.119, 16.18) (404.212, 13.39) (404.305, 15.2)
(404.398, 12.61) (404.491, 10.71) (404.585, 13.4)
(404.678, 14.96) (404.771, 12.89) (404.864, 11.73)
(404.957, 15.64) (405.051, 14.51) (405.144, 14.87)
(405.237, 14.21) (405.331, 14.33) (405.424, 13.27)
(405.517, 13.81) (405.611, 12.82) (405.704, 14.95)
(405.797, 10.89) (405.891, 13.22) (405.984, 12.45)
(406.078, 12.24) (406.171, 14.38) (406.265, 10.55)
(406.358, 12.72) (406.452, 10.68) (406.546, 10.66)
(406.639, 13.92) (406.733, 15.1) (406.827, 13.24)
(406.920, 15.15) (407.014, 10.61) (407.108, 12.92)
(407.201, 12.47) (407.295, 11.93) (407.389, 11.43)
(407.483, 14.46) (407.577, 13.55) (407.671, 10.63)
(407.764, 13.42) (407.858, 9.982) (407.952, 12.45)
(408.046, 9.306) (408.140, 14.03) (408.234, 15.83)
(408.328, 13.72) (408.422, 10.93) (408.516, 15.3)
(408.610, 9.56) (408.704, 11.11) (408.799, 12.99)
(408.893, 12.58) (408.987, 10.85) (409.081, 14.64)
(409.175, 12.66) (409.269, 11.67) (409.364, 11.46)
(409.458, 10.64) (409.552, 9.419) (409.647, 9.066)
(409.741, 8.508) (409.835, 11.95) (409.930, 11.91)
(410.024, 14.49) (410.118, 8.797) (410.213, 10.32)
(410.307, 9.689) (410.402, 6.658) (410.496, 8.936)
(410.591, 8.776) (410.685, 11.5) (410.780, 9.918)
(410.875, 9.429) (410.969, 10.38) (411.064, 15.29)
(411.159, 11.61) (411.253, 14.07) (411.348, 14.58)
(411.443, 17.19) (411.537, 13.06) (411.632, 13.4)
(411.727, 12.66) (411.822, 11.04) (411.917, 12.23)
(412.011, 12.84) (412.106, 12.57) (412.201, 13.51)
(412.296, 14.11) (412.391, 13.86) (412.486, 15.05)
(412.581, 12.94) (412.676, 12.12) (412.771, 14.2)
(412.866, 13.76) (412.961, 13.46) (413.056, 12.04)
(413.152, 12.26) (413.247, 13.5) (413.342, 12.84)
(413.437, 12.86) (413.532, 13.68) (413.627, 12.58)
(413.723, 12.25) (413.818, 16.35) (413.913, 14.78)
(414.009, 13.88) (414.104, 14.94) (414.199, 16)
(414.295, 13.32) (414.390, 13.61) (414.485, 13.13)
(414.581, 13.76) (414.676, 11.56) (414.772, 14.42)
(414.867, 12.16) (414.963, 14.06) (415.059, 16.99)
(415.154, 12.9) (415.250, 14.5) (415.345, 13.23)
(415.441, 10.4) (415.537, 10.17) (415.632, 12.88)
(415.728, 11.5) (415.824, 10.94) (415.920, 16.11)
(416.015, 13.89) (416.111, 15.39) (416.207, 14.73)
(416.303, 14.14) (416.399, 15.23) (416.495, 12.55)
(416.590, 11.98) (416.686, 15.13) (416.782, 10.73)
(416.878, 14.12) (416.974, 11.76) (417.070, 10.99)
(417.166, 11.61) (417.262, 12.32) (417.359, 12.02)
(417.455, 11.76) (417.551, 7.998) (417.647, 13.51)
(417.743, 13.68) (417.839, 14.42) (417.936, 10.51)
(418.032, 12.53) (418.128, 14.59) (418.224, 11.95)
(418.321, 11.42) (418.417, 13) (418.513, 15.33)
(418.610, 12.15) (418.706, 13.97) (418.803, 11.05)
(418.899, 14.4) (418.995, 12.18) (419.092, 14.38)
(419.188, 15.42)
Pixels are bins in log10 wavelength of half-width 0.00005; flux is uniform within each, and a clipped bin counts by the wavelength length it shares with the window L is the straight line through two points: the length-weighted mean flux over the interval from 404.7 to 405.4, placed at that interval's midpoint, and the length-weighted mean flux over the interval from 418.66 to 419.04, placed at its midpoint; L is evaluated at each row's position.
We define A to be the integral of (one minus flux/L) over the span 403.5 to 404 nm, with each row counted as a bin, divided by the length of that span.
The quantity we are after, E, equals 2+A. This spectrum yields 2.04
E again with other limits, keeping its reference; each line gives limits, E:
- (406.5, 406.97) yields 2.02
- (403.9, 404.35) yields 1.99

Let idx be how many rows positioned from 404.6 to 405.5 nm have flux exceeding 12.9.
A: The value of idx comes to 7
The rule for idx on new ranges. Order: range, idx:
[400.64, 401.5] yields 6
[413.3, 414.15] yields 5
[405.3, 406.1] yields 5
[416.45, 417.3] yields 2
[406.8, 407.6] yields 5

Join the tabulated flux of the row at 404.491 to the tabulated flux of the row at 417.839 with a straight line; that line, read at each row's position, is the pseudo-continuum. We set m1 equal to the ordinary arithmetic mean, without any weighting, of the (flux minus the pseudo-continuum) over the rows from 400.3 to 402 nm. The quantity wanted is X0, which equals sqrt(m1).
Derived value 1.99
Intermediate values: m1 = 3.97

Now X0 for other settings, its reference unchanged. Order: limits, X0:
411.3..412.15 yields 0.75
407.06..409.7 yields 0.56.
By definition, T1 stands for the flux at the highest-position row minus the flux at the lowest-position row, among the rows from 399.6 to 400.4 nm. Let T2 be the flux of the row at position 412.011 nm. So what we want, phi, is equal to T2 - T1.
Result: 12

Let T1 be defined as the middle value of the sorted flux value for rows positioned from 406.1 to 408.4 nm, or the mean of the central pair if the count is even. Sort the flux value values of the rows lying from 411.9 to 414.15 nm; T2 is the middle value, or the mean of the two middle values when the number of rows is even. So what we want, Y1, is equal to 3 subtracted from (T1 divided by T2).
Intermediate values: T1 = 12.8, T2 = 13.5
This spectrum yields -2.05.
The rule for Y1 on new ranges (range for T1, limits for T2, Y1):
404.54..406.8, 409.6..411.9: -1.82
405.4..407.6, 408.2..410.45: -1.86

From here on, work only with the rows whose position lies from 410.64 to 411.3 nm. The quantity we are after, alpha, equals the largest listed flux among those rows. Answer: 15.29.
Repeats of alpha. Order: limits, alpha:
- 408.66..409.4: 14.64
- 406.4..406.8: 15.1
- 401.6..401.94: 16.28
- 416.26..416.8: 15.23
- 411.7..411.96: 12.66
